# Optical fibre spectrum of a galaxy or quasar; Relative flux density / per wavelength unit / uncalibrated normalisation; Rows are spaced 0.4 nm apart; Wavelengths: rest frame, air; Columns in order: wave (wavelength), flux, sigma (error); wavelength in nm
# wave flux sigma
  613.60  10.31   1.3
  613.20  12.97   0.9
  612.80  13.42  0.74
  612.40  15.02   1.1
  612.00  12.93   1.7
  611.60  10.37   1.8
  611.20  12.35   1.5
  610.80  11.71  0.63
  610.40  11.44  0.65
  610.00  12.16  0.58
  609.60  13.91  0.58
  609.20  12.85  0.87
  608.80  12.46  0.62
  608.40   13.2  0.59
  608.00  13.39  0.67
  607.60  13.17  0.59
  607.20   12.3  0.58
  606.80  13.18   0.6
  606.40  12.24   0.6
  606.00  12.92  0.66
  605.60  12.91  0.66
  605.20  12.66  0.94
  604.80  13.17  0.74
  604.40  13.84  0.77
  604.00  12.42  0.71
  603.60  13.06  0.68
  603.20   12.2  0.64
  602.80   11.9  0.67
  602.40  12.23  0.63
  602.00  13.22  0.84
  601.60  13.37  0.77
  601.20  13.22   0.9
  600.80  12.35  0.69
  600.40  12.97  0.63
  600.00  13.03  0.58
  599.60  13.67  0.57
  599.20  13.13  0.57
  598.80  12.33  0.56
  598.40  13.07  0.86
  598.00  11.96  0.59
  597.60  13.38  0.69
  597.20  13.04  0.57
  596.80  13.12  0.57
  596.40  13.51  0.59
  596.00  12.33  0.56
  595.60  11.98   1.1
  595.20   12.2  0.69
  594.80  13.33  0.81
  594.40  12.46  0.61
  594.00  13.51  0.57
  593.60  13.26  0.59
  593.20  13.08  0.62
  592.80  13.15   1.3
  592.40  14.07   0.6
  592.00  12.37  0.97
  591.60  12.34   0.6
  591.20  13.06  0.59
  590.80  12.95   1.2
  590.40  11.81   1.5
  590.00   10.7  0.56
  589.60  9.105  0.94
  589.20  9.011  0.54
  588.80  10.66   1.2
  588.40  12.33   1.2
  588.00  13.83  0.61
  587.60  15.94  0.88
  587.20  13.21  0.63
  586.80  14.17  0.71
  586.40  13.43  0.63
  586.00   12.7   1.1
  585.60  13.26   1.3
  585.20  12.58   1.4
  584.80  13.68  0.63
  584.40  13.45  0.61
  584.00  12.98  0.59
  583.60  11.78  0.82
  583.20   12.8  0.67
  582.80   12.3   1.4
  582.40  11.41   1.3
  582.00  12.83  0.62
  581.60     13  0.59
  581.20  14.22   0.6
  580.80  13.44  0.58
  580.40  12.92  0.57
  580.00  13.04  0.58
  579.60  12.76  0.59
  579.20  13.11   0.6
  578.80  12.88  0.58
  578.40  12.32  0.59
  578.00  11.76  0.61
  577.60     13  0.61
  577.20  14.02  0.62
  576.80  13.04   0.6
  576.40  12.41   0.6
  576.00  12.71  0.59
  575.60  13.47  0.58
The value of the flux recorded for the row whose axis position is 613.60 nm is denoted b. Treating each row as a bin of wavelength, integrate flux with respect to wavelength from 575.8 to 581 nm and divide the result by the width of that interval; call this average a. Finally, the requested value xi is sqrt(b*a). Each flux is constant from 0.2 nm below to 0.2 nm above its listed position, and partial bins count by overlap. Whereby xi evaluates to 11.5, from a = 12.9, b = 10.31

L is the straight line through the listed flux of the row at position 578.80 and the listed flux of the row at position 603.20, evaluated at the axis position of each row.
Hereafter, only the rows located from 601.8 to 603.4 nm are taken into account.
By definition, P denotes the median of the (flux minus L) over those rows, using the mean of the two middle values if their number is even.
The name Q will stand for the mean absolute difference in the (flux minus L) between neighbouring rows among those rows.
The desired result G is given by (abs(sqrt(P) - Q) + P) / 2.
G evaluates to 0.24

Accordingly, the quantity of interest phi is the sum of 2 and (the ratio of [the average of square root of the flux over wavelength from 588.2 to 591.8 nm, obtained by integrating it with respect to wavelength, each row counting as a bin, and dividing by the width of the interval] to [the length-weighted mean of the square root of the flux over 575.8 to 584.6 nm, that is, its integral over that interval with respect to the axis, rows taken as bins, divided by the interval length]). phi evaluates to 2.938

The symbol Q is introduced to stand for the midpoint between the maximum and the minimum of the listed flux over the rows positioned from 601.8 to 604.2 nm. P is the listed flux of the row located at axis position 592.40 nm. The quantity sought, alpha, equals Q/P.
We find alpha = 0.89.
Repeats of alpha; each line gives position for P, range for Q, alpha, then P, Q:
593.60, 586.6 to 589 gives 1.00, 13.26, 13.3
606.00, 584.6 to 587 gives 1.04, 12.92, 13.4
